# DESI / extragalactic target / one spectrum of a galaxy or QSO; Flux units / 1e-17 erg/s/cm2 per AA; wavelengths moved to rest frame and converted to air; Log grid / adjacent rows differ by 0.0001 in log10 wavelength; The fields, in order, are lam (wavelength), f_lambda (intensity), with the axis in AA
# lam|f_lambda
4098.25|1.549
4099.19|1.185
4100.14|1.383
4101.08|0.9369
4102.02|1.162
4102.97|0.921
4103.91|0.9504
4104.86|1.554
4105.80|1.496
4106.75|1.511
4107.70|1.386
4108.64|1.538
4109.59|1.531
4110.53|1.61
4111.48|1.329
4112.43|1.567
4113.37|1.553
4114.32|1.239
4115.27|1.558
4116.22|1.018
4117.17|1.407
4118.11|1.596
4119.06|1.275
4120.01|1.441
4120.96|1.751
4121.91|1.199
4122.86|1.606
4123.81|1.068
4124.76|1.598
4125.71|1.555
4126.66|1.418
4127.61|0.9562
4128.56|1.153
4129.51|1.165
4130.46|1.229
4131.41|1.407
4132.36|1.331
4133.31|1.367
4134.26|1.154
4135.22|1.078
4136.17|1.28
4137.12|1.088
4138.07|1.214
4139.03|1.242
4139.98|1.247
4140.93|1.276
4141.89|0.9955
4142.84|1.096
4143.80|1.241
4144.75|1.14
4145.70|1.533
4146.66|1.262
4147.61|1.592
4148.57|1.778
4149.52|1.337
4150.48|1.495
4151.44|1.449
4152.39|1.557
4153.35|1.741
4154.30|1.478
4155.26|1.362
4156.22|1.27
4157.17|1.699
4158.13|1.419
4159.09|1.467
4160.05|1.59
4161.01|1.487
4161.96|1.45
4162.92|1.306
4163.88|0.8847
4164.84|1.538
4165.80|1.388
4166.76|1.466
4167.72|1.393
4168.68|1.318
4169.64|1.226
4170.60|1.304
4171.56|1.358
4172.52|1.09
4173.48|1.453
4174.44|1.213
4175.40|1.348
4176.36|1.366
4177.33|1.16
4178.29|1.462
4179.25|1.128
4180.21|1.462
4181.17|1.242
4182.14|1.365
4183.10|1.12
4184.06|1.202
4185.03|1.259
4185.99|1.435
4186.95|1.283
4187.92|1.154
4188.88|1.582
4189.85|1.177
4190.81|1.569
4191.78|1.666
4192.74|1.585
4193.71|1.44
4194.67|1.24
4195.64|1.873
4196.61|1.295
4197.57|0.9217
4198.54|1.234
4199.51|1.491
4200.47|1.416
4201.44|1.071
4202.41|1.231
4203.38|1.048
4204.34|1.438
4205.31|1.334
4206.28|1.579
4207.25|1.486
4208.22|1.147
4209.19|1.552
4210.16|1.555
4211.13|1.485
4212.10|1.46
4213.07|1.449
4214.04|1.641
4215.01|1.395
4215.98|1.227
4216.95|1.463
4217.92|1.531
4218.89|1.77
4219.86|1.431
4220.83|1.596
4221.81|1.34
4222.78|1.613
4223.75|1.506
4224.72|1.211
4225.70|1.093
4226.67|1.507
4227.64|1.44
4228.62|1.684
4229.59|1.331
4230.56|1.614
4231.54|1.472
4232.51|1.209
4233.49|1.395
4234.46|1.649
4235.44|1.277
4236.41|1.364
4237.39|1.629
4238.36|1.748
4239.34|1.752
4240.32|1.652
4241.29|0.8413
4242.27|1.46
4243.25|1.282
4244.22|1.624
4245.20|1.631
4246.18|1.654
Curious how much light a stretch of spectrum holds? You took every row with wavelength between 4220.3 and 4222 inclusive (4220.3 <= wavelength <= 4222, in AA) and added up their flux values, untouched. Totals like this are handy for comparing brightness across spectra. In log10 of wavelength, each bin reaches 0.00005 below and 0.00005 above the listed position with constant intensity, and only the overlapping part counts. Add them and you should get 2.94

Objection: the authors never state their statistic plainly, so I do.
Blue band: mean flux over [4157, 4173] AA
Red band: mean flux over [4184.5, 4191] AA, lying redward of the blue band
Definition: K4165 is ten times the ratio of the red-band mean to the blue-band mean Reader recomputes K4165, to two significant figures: 9.8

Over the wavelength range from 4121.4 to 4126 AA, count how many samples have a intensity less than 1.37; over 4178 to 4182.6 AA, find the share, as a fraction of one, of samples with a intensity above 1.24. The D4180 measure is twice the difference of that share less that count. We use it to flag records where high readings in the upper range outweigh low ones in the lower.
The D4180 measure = -2.4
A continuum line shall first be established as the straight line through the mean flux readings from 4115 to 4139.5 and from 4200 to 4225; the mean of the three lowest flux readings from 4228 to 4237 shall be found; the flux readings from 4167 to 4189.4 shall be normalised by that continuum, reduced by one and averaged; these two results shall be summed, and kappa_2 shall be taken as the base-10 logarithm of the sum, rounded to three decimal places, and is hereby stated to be 0.085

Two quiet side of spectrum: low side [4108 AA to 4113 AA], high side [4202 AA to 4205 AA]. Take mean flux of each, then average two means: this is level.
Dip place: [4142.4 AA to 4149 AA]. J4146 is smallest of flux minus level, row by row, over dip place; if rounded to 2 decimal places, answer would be -0.28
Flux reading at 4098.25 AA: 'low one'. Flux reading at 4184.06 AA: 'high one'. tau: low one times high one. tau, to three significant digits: 1.86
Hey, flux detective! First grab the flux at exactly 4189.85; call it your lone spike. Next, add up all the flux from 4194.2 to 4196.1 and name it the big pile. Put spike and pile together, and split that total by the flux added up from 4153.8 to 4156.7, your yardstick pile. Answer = 1.0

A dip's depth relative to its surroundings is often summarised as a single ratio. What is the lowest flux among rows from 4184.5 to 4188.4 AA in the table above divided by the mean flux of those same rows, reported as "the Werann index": 0.90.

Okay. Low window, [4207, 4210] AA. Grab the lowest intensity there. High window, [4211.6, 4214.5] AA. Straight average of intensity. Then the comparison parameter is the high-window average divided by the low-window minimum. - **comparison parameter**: 1.32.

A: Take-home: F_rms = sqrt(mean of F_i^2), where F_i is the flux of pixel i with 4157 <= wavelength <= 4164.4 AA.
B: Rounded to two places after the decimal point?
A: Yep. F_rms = 1.43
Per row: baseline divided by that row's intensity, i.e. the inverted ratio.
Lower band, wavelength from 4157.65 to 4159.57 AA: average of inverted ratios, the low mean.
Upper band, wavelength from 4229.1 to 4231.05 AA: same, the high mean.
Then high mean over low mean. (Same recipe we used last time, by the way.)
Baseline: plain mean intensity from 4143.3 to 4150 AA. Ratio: 0.99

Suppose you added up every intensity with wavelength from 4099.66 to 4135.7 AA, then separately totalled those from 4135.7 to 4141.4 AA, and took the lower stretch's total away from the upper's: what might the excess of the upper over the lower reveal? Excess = -44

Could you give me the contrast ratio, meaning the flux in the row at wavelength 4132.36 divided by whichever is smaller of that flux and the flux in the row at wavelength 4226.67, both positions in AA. 1.00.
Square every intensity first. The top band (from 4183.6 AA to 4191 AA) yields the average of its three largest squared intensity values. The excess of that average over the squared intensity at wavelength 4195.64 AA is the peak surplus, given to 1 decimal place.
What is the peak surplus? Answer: -1.2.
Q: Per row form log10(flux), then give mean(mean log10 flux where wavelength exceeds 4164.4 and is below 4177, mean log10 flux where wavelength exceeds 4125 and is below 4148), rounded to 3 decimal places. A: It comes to 0.110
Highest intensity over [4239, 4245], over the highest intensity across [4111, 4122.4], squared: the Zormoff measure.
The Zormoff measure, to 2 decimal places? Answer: 1.00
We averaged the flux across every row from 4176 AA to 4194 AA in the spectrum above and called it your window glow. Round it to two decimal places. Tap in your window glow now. 1.35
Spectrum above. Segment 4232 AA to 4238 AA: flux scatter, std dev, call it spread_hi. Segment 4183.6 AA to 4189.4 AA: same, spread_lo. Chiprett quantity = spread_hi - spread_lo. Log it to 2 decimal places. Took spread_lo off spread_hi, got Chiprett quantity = 0.02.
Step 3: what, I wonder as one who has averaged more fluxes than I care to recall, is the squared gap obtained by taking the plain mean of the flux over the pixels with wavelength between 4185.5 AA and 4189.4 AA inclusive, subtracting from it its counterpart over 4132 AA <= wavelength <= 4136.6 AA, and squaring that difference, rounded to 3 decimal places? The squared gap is 0.015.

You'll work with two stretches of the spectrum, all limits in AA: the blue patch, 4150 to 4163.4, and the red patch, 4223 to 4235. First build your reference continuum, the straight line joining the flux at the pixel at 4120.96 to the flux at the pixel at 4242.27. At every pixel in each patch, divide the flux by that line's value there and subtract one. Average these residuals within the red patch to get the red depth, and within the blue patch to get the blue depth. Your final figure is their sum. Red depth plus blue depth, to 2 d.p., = -0.15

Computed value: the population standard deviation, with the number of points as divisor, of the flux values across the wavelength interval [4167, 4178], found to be 0.10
